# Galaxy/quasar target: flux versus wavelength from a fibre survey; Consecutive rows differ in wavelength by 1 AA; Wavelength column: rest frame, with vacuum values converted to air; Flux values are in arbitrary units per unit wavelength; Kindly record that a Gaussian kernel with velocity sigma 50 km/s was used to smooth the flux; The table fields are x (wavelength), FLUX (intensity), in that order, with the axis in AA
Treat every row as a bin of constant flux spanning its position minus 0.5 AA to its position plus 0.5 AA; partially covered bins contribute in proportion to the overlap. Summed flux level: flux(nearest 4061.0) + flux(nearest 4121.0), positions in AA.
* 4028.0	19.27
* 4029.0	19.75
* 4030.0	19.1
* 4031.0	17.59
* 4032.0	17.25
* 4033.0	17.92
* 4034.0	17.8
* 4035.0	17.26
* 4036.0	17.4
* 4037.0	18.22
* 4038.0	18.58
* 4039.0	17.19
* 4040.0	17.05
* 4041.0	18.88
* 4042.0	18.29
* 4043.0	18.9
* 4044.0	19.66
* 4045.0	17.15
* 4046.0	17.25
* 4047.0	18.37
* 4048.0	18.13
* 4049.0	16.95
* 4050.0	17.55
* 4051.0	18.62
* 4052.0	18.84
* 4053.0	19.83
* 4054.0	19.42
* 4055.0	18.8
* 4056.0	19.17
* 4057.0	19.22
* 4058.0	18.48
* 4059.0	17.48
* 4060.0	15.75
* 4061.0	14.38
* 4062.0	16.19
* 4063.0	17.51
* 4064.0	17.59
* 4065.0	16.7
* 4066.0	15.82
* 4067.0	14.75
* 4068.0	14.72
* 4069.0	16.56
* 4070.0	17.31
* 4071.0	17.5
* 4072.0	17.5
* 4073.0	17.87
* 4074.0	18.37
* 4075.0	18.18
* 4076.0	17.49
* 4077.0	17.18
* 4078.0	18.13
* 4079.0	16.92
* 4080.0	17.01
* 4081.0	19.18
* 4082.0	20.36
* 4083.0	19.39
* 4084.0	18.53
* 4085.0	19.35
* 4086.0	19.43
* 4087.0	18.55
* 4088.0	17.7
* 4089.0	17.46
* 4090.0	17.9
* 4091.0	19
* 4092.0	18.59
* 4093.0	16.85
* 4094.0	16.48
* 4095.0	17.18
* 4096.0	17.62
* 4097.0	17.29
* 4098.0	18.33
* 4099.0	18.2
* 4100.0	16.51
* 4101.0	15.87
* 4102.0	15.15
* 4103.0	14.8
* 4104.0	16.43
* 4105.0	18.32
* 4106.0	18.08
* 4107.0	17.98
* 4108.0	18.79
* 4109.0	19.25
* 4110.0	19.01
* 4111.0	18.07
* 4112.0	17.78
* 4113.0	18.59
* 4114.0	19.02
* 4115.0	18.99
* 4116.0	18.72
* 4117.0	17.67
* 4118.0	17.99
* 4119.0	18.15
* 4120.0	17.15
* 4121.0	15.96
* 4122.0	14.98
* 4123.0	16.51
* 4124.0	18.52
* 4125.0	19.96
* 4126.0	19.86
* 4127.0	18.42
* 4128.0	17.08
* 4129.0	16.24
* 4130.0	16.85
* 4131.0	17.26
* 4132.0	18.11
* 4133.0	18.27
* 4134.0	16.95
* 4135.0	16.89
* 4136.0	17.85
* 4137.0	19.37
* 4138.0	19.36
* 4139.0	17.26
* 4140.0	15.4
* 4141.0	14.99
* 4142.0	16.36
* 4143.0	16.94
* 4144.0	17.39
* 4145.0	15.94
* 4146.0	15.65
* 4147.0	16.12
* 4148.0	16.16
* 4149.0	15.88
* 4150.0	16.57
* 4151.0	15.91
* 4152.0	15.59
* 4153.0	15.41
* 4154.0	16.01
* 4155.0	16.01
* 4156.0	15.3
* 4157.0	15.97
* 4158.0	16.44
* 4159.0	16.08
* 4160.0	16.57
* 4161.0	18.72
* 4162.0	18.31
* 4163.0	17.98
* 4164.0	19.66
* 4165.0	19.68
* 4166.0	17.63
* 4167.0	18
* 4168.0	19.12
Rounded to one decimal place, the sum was 30.3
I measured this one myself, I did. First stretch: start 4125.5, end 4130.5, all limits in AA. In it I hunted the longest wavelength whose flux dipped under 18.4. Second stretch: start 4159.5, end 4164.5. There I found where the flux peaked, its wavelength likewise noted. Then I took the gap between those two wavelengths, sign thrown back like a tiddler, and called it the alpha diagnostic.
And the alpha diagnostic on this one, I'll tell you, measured 34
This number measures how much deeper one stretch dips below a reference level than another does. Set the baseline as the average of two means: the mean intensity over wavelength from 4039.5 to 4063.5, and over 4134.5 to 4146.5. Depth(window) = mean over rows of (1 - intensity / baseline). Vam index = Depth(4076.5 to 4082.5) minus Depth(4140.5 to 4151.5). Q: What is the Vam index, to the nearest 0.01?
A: -0.11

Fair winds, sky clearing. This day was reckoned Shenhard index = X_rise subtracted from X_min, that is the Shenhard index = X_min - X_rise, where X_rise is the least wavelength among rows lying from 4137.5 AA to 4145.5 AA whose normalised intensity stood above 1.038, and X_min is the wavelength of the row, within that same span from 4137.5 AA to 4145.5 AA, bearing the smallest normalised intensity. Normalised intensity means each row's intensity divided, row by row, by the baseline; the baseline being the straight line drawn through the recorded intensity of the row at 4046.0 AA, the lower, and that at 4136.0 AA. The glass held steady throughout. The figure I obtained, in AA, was 3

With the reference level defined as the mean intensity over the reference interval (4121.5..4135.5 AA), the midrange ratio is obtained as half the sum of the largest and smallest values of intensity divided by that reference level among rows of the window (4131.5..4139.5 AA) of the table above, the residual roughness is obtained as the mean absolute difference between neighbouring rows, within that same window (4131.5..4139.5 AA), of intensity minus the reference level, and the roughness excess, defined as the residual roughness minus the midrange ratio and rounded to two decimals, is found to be -0.16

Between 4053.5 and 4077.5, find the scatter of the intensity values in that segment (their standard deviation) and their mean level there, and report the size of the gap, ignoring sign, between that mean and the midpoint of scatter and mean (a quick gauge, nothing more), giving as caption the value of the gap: 7.9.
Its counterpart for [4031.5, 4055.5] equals 8.6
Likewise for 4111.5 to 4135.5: 8.3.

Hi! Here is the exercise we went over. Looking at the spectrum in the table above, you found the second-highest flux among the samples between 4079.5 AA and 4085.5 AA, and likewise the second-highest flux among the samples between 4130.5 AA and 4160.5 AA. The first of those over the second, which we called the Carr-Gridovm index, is 1.00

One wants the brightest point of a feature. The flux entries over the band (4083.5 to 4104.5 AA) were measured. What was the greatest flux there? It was 19.43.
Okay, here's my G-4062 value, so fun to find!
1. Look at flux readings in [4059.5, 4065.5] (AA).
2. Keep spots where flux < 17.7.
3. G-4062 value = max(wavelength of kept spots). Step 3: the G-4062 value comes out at 4065.0 AA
